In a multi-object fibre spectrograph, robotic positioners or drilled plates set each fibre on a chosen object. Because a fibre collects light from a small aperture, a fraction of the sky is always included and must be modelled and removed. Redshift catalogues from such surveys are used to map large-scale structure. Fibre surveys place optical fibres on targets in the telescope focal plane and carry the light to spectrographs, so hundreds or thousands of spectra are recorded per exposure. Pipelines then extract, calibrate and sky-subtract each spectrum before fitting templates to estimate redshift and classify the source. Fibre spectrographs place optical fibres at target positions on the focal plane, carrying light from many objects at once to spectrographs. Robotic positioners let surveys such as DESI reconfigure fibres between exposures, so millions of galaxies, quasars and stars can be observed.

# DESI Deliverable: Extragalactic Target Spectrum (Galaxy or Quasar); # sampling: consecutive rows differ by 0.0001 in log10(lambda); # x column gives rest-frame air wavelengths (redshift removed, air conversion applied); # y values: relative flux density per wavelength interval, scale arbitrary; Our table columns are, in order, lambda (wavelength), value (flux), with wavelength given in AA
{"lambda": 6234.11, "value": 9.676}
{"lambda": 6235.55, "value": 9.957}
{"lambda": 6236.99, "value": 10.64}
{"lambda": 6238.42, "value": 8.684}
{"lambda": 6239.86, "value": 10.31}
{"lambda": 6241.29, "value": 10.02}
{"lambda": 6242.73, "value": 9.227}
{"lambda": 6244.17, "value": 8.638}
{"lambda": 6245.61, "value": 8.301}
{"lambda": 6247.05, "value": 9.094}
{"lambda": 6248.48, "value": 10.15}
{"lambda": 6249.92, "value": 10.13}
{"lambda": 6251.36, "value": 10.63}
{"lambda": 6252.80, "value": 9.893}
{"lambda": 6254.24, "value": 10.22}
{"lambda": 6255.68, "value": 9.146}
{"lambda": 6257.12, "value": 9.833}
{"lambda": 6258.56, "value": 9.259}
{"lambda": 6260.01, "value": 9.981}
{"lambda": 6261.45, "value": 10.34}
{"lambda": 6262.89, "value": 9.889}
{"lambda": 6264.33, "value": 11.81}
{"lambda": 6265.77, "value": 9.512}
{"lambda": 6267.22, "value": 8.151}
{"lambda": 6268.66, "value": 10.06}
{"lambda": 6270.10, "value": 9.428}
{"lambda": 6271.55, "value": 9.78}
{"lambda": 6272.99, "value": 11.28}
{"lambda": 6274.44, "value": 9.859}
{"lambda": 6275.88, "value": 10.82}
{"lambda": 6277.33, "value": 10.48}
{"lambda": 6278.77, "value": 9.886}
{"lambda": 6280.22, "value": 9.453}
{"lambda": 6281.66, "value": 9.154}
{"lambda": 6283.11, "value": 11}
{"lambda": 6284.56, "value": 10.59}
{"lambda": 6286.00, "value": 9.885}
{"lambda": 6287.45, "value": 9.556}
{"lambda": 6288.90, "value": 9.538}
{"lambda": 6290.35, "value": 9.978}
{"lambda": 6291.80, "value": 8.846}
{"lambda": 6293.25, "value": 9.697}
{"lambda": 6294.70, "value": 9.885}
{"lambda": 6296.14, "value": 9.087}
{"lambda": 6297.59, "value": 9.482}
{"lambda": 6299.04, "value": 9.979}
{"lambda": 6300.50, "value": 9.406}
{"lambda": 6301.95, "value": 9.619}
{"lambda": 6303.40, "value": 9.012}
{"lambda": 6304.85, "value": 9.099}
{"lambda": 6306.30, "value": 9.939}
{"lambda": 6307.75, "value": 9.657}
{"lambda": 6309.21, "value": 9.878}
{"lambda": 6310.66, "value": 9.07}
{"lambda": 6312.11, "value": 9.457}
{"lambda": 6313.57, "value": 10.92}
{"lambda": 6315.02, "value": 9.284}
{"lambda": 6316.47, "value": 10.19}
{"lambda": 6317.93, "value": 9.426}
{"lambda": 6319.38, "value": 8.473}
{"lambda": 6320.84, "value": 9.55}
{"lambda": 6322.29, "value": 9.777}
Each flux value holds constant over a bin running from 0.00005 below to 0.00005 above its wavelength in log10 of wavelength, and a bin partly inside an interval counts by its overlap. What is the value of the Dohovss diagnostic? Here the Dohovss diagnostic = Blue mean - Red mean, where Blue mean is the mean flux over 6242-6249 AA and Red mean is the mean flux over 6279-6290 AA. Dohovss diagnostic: -0.8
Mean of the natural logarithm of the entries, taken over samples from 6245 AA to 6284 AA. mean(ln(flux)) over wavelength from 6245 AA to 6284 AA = 2.29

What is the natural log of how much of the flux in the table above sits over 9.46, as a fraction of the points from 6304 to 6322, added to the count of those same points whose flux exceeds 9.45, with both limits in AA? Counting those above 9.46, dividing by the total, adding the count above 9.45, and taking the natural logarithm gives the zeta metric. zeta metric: 2.0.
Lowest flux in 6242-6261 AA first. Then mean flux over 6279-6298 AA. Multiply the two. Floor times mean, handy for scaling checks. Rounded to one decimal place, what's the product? 80.6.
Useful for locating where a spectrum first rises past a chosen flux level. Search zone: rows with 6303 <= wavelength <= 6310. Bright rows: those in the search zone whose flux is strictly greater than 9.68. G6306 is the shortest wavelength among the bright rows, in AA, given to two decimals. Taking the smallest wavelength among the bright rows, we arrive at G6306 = 6306.30 AA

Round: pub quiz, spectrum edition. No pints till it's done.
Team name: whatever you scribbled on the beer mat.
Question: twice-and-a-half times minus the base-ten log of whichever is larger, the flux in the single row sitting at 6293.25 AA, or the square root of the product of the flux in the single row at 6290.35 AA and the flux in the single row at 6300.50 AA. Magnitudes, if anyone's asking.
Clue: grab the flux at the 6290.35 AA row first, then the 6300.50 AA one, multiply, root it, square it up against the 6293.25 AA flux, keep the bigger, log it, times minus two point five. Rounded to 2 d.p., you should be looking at -2.47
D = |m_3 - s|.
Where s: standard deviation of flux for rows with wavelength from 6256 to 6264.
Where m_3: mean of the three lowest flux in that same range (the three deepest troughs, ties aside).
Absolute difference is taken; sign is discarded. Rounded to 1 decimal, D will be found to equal 9.3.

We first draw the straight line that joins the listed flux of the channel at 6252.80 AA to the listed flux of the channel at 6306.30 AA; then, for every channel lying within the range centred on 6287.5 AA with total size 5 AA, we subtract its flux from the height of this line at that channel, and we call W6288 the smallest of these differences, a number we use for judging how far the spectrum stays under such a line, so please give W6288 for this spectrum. 0.037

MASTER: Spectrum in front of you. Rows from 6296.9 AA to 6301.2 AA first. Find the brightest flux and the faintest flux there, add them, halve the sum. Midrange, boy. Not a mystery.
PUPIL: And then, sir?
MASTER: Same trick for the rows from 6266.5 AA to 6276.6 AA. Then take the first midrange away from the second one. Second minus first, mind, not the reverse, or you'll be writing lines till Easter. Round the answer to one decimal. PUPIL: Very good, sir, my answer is 0.0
